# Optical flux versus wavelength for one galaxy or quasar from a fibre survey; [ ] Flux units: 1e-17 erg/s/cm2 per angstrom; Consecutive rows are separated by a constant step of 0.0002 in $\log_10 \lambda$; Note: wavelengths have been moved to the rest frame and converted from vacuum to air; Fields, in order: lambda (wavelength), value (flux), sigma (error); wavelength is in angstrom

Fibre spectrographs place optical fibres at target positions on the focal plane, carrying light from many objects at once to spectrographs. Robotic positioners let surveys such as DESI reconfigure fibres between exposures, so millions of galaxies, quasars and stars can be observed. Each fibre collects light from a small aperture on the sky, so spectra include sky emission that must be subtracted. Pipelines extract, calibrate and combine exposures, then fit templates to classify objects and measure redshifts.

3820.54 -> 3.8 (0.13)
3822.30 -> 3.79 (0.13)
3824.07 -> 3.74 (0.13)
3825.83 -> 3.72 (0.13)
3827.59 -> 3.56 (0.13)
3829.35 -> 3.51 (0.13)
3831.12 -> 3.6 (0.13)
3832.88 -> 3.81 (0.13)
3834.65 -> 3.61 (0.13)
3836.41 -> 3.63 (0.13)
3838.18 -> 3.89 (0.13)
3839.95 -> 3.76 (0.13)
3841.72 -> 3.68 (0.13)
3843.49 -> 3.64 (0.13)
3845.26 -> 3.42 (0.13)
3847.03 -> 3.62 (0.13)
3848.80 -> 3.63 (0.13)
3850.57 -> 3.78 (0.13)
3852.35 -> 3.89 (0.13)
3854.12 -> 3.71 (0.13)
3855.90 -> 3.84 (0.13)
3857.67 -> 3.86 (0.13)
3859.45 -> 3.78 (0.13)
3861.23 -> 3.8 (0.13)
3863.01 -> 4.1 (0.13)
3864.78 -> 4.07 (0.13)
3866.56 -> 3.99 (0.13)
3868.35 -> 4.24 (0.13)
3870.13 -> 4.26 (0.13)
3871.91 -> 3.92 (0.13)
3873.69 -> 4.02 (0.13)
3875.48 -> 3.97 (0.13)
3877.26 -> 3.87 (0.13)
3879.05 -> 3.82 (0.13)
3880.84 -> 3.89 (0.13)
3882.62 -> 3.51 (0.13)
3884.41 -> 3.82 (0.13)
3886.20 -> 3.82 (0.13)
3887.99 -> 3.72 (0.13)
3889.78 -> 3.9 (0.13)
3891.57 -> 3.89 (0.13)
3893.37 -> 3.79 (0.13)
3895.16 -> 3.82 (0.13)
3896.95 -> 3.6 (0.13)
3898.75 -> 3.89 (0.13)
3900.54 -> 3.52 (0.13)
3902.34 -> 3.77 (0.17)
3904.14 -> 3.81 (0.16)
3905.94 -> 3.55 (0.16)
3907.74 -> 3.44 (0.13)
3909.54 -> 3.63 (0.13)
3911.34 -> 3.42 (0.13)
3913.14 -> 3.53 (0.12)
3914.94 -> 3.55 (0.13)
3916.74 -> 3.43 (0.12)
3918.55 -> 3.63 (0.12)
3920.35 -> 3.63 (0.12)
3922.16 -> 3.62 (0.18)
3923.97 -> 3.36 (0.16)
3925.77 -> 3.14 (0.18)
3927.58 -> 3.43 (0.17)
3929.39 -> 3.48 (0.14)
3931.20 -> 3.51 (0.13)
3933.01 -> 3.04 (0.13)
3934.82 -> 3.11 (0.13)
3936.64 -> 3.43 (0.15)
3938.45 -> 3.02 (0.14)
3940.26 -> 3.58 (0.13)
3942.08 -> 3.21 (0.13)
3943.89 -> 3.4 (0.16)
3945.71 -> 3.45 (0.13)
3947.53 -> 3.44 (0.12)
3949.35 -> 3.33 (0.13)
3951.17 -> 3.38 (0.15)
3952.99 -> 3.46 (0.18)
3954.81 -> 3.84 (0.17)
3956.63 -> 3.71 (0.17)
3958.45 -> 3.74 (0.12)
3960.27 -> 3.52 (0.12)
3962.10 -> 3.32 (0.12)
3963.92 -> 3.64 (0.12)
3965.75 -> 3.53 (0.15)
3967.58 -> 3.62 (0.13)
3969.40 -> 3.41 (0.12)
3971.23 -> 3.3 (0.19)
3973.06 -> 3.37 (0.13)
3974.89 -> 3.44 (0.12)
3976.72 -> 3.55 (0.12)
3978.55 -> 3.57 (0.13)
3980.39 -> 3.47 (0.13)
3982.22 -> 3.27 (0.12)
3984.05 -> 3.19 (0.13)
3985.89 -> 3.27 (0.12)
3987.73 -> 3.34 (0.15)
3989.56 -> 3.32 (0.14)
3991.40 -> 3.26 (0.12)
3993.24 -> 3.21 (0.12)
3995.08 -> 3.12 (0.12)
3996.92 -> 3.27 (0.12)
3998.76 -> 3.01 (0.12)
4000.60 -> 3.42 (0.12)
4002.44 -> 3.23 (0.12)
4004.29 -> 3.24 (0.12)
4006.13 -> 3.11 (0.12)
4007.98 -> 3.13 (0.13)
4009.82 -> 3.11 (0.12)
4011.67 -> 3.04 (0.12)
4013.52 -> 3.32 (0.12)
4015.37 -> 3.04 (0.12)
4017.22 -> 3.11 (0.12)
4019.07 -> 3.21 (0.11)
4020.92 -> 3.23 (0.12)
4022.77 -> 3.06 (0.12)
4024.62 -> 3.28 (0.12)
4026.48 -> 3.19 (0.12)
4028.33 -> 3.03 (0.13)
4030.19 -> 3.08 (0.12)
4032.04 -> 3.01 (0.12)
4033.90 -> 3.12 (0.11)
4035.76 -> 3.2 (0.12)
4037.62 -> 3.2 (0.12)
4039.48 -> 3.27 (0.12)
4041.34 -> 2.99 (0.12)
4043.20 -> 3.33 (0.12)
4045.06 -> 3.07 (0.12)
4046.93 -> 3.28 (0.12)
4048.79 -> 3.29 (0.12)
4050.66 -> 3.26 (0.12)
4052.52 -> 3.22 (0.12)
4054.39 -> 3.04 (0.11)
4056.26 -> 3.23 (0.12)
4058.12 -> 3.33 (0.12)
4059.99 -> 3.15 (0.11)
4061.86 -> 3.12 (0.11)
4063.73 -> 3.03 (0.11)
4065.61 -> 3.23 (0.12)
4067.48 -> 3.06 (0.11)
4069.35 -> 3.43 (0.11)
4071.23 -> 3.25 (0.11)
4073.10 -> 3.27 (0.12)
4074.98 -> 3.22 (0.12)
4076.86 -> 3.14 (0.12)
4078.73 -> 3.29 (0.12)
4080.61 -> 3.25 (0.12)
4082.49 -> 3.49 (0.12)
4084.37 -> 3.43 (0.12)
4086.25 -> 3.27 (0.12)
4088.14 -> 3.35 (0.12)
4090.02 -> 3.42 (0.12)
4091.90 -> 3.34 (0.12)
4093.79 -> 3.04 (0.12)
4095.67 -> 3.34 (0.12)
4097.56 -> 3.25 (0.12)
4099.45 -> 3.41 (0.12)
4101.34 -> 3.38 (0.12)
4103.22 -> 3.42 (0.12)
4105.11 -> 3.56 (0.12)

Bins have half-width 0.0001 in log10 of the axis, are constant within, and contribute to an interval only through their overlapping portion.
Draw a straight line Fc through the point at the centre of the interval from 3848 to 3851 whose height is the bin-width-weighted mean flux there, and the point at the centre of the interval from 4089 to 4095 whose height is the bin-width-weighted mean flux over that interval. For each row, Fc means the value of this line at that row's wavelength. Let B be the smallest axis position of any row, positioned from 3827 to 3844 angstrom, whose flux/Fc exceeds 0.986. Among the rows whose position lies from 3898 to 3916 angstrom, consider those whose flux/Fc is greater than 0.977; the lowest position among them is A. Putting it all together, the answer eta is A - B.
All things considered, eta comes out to 65.9 angstrom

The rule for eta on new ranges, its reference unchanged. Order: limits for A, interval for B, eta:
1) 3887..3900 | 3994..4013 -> -112.6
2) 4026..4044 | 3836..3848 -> 205.0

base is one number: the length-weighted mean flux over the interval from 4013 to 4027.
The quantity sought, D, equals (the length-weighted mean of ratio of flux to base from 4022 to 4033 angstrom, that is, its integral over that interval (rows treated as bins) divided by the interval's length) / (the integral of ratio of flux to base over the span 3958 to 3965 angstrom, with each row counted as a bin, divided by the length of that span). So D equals 0.88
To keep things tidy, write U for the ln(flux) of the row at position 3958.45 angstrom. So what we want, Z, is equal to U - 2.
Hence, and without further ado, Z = -0.681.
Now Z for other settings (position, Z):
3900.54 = -0.742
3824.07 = -0.681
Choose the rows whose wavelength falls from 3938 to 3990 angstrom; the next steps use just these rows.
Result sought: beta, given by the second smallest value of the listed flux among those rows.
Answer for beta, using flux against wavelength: 3.19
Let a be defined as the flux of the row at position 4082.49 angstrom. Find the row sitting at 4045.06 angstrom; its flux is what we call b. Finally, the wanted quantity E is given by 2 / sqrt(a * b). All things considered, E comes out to 0.61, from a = 3.49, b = 3.07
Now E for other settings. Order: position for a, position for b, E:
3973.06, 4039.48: 0.60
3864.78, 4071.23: 0.55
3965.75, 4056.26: 0.59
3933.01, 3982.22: 0.63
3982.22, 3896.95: 0.58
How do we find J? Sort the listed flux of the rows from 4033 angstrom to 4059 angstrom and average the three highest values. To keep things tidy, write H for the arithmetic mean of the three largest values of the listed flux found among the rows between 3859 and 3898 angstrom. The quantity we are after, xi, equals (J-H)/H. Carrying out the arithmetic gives -0.21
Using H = 4.2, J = 3.32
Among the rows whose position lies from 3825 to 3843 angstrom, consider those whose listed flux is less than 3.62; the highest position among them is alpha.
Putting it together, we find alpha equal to 3834.65 angstrom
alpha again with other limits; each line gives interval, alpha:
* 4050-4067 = 4065.61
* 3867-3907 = 3905.94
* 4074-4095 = 4093.79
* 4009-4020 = 4019.07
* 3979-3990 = 3989.56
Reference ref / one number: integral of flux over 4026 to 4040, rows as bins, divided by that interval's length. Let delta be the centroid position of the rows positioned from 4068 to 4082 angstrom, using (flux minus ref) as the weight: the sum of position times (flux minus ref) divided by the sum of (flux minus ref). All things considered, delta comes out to 4073.8 angstrom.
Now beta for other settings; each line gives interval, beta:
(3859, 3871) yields 3.8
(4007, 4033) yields 3.03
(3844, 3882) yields 3.62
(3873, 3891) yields 3.72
